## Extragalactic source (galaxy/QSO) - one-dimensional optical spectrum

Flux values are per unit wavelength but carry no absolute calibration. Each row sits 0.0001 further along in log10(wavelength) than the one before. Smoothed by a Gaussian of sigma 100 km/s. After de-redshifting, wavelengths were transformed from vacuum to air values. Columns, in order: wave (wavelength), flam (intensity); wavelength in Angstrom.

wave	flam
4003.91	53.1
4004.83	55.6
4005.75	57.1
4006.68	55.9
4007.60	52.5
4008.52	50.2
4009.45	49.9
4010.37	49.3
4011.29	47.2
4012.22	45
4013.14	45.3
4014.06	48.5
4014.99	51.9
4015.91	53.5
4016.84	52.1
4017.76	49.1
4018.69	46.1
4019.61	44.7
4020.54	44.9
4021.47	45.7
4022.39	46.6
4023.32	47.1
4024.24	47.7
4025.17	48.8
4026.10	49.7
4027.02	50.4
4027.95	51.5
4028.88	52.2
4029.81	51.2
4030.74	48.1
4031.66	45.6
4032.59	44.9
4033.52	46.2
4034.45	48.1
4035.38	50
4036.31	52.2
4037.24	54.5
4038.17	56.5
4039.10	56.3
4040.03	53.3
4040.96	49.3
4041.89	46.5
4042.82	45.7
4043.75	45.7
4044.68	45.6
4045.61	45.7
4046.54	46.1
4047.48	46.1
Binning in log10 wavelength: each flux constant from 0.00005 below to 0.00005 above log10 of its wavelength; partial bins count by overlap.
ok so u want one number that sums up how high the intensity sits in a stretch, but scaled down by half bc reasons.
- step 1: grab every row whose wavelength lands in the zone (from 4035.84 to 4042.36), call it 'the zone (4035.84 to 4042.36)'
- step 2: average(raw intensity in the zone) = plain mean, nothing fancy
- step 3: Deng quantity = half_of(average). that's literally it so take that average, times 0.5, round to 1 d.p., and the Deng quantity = 26.3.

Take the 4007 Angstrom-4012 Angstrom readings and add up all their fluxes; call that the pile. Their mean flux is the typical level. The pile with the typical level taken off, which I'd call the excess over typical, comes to 199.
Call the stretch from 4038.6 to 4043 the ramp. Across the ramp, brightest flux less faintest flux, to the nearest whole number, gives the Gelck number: 11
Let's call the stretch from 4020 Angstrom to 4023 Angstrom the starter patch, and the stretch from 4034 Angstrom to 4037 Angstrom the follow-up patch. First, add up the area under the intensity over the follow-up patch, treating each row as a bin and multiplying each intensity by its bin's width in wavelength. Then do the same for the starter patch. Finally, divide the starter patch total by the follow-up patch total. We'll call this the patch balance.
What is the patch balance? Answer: 0.91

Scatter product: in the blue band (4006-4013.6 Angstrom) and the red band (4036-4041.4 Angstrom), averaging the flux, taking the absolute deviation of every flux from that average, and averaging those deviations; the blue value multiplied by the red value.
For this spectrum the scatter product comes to 5.7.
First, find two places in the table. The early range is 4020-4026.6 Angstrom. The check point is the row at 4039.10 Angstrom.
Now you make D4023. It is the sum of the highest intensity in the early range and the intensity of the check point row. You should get 106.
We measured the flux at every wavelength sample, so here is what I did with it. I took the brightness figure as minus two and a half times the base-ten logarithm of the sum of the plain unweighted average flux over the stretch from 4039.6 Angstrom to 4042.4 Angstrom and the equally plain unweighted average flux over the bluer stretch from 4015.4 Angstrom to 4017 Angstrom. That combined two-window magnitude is -5.027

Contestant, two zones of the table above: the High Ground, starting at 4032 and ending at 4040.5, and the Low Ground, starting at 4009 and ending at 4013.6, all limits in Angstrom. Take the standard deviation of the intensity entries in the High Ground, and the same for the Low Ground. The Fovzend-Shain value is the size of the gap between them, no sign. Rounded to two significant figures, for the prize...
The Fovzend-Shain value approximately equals 2.0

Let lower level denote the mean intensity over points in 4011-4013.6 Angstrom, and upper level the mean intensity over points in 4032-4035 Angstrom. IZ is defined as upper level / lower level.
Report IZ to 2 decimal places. 1.01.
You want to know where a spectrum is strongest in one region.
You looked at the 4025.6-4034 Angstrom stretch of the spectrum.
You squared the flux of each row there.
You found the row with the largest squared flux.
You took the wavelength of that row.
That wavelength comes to 4028.88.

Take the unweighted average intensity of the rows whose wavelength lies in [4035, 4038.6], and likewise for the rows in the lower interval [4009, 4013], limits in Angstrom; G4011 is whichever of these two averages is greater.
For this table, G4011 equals 53.3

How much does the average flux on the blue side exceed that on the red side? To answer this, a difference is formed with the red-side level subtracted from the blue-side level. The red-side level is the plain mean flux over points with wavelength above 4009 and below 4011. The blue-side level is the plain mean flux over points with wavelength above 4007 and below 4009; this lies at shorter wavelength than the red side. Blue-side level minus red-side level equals 2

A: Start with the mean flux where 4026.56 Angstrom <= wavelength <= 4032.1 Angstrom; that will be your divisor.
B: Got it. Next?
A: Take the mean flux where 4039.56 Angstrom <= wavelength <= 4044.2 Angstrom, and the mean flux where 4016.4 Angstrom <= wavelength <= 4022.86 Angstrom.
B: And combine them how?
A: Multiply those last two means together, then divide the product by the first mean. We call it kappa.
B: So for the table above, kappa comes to 45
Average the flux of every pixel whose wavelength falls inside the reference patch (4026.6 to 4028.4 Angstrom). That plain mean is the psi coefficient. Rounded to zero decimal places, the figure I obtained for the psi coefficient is 51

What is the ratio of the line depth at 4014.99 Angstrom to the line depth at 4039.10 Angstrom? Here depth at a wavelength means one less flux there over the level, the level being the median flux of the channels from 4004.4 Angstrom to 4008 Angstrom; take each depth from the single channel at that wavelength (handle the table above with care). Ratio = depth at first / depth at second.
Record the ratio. -7.0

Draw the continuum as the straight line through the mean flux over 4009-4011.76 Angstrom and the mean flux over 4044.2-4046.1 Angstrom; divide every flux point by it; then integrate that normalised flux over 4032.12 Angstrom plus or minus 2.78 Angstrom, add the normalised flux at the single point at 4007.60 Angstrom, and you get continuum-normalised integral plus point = 6.7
